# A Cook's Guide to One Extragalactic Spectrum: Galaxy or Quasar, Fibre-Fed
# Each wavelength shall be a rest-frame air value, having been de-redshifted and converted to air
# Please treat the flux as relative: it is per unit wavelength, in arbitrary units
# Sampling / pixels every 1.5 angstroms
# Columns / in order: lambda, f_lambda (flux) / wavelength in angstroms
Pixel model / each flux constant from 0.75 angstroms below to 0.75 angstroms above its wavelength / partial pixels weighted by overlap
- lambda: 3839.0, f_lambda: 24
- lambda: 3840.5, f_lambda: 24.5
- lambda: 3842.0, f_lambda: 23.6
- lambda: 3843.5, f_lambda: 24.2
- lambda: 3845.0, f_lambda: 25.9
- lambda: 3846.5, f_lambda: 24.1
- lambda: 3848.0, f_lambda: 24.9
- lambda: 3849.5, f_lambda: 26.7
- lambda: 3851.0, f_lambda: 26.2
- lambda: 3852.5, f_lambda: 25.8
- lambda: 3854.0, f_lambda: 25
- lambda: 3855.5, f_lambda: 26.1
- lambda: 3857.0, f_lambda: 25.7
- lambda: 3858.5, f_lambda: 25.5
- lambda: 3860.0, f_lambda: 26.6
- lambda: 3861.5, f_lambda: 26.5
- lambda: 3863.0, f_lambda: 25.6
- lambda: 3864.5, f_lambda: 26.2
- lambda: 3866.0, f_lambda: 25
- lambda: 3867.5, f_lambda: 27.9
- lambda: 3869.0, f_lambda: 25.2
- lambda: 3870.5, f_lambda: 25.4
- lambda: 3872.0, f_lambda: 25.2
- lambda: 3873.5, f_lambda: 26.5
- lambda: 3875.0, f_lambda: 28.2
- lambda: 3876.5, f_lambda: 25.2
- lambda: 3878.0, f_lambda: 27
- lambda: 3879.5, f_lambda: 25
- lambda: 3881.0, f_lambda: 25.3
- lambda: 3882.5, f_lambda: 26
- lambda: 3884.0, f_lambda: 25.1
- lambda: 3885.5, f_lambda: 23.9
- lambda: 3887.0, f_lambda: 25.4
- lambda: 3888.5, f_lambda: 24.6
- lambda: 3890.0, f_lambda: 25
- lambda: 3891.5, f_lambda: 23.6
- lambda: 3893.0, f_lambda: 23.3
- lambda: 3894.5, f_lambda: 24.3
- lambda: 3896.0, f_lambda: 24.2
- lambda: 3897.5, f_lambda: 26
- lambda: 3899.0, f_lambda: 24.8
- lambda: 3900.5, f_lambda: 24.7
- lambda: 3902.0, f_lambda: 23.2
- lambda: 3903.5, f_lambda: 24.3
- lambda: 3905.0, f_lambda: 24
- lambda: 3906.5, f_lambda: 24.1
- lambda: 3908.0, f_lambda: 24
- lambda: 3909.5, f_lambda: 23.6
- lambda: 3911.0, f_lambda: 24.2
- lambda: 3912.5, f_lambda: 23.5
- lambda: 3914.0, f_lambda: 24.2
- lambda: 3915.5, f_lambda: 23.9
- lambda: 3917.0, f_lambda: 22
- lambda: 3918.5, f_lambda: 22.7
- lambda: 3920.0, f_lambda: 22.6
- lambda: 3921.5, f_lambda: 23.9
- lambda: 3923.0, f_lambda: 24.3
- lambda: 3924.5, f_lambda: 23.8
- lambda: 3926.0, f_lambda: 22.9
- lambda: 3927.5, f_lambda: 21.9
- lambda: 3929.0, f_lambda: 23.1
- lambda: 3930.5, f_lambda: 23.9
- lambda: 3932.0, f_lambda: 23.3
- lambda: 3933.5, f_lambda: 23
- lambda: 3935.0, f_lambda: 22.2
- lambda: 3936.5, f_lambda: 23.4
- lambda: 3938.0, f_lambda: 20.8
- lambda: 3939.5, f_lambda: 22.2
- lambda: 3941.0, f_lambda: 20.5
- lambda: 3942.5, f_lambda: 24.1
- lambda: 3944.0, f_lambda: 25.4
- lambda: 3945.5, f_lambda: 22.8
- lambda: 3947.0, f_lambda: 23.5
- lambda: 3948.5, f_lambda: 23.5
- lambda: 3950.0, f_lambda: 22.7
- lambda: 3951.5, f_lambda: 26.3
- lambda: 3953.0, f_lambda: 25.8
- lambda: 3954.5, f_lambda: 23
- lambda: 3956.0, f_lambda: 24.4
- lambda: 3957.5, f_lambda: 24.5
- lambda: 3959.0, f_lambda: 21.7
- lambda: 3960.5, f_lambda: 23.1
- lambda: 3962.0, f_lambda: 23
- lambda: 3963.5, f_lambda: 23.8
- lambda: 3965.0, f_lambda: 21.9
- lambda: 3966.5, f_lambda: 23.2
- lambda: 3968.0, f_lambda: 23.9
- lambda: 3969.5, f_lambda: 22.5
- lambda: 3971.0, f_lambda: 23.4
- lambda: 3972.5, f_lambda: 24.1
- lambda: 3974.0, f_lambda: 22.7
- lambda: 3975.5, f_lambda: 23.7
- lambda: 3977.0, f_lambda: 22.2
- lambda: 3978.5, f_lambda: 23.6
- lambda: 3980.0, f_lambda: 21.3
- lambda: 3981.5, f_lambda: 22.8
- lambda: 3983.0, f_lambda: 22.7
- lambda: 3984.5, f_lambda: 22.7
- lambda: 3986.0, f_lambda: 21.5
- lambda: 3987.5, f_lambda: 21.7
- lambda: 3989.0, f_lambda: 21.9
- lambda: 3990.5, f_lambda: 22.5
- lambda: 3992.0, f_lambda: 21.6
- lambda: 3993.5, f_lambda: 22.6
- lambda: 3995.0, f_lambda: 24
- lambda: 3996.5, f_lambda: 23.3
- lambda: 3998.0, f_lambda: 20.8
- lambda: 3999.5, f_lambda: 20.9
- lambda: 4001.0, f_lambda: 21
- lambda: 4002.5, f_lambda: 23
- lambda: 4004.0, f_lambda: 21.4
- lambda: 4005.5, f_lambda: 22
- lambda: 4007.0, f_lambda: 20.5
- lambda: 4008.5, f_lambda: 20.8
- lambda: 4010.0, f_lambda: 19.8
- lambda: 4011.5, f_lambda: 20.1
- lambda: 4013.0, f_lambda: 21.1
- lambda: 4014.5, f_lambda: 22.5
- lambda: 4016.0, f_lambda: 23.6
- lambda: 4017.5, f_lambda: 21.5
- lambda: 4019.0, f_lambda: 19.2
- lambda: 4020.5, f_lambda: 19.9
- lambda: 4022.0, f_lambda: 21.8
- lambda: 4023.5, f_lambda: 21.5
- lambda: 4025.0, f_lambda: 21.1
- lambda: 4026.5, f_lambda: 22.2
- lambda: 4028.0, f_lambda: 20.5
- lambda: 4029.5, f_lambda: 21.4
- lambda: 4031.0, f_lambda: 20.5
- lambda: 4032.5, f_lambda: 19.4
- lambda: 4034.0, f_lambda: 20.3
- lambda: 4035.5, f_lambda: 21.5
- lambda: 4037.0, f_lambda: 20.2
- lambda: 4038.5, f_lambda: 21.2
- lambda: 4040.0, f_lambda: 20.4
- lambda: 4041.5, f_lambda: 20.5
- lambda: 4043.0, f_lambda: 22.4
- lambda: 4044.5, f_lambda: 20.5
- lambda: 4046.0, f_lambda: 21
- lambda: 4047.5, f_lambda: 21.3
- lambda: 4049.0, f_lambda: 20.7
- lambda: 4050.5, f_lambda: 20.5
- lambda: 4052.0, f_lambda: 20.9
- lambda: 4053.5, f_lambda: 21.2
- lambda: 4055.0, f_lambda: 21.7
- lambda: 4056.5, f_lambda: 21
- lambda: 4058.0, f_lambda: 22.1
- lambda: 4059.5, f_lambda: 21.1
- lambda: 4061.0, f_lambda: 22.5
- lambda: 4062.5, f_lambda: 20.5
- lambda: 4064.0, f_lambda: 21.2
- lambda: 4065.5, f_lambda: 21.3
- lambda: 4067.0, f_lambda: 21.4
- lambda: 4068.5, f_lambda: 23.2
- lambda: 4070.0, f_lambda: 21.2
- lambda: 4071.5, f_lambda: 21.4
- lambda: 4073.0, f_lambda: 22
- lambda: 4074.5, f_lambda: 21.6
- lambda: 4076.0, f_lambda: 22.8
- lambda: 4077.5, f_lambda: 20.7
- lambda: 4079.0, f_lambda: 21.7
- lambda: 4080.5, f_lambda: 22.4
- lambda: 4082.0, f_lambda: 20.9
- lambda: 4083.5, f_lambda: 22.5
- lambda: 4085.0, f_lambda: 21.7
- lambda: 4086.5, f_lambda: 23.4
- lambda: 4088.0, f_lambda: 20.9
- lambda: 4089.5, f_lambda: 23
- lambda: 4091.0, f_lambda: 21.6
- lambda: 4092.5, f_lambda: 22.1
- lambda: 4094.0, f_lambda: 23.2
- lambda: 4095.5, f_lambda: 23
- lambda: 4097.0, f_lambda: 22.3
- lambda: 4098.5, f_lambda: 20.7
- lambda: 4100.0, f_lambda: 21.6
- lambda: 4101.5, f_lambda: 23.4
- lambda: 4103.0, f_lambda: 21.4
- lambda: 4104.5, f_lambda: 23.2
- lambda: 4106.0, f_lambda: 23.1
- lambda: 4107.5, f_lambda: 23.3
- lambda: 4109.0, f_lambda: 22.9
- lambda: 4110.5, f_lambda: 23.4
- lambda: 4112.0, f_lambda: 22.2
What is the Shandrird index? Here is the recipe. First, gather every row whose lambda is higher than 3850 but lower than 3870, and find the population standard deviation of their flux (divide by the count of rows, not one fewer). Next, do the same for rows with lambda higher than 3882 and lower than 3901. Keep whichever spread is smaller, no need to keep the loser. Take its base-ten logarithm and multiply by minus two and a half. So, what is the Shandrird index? 0.30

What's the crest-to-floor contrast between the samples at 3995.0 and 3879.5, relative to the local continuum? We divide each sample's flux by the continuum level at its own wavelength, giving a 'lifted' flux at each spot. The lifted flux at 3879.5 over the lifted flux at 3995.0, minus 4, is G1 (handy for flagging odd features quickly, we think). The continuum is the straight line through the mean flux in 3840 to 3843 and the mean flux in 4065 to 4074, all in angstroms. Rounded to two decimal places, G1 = -3.01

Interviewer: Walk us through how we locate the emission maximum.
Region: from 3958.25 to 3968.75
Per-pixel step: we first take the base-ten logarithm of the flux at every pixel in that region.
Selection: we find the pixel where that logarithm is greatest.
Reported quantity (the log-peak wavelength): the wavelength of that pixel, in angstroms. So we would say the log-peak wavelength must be 3968.0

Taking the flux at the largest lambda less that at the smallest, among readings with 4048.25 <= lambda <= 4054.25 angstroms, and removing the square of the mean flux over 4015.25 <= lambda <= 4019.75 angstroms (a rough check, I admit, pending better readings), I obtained -459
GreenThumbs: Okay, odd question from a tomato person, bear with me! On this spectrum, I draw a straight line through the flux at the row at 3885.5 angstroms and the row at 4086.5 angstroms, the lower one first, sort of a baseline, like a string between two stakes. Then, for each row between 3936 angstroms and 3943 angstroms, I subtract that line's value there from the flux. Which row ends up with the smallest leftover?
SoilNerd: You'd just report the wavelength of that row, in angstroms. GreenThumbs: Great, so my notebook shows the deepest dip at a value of 3941.0 angstroms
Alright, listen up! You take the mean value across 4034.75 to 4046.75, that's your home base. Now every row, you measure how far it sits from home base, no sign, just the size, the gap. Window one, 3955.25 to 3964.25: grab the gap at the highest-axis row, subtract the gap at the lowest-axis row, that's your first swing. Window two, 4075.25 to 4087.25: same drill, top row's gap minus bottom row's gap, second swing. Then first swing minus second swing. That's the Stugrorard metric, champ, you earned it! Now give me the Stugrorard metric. -1.2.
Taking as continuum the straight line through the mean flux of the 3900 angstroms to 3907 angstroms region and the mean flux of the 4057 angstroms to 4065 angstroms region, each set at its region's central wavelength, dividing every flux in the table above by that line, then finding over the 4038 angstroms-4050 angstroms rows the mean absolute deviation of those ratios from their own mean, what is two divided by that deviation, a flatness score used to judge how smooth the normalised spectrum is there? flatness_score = 92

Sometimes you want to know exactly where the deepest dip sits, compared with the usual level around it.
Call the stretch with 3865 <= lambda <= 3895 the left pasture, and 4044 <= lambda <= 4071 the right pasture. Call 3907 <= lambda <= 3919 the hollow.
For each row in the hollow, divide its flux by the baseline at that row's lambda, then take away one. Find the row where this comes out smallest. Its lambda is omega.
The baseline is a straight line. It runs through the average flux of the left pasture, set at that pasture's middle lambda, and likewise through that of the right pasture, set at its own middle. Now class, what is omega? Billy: 3917.0 angstroms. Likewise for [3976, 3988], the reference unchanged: 3980.0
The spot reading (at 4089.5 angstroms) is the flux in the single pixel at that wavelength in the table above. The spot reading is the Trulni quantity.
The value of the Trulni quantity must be 23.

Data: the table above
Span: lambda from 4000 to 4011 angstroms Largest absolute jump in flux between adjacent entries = 2.0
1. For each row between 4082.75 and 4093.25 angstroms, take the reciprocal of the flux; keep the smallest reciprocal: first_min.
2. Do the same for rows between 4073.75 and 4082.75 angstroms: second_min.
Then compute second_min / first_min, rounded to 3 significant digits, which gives 1.03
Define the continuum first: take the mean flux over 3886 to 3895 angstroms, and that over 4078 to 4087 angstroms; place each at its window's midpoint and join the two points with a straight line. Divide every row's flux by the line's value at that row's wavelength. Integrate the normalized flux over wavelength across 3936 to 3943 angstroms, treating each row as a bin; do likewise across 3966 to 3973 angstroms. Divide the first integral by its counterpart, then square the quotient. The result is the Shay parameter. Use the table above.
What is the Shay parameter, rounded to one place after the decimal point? 0.9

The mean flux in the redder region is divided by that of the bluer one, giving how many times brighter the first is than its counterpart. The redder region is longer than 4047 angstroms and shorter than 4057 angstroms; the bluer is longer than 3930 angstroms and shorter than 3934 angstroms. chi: 0.90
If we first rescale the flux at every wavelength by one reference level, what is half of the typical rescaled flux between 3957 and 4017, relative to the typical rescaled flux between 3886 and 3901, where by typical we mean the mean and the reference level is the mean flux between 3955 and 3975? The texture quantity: 0.454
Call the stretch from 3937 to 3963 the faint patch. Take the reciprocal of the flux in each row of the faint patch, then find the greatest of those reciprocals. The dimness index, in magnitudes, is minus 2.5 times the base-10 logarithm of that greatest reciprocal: 3.28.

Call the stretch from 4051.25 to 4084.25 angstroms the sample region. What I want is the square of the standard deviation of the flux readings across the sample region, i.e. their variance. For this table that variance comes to 0.5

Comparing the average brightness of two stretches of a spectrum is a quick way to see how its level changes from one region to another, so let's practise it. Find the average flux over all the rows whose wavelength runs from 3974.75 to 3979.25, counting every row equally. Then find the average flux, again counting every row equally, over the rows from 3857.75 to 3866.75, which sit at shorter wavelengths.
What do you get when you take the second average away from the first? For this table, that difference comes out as -2.7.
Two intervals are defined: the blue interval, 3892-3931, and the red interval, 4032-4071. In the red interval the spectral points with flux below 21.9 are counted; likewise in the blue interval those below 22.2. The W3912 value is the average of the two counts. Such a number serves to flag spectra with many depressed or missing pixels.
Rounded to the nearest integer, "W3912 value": 12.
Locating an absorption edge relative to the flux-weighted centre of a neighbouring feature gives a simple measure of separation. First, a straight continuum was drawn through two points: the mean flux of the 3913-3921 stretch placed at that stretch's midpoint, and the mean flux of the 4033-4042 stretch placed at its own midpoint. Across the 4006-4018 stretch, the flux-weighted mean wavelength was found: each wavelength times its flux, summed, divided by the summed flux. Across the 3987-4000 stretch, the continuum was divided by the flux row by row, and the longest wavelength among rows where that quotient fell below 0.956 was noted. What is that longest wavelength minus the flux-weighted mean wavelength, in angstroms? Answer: -15.9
